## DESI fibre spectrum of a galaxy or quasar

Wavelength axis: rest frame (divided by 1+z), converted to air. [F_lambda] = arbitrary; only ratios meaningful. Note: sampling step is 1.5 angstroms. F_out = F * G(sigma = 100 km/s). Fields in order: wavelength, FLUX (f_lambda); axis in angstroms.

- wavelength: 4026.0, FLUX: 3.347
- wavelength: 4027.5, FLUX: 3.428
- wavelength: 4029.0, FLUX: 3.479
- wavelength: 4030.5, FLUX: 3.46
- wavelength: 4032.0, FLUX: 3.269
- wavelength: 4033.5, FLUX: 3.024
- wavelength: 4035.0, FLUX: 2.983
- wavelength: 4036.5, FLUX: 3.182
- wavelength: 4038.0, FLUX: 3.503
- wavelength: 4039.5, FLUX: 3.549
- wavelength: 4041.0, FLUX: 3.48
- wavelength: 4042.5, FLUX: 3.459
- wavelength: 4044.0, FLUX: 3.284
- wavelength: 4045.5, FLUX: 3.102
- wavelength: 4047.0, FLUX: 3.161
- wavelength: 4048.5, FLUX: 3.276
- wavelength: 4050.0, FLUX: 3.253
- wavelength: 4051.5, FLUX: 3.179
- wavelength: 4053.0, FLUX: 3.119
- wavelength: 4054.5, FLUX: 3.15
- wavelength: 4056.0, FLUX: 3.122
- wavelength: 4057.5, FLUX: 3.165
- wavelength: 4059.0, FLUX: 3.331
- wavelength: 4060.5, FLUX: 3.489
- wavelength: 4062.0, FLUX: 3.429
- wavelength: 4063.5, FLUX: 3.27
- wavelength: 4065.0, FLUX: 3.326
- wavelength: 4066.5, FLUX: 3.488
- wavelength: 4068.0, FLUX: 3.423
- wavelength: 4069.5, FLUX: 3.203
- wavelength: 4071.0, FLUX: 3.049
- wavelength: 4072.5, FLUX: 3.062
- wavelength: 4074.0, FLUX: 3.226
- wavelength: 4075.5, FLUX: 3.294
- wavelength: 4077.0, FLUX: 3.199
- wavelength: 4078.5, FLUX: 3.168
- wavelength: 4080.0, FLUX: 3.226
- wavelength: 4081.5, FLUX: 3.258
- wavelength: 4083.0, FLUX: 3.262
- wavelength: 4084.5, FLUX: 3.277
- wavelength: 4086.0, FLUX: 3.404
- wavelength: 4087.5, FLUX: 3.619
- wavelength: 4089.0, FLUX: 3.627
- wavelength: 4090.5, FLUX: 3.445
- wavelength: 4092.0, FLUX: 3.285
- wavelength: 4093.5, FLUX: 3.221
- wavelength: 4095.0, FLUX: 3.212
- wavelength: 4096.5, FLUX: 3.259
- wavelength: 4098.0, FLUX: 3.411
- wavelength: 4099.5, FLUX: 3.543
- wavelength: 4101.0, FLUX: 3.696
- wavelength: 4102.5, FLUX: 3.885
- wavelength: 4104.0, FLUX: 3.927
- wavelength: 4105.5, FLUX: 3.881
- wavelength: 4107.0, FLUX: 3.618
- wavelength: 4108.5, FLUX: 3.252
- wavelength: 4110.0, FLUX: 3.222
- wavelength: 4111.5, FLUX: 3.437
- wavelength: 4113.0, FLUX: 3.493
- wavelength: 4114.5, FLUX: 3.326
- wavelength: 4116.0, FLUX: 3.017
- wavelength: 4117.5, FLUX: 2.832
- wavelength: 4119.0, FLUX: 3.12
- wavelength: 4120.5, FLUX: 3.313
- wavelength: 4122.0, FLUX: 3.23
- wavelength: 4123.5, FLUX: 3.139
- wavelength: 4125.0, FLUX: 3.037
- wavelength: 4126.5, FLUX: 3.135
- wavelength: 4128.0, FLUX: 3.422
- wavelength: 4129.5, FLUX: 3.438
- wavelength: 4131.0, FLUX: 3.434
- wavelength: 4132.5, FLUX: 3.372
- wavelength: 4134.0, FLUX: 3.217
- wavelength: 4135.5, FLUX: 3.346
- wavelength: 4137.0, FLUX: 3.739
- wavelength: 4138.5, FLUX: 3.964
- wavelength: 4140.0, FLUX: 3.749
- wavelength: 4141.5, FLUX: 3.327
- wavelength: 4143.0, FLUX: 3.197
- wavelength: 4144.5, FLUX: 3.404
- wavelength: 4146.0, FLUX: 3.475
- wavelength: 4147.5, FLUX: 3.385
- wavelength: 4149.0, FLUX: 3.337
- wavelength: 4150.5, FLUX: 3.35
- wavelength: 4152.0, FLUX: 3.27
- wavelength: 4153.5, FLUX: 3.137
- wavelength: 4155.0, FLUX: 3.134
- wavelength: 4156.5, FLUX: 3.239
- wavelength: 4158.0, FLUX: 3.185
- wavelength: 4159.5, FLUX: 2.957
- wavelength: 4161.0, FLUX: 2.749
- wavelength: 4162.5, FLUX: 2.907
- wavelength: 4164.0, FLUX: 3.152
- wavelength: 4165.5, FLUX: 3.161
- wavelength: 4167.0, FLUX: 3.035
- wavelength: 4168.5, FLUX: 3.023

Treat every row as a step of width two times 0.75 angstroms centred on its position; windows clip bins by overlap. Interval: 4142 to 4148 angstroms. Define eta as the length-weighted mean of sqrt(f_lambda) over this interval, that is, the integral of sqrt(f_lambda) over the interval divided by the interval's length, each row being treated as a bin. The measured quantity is 1.83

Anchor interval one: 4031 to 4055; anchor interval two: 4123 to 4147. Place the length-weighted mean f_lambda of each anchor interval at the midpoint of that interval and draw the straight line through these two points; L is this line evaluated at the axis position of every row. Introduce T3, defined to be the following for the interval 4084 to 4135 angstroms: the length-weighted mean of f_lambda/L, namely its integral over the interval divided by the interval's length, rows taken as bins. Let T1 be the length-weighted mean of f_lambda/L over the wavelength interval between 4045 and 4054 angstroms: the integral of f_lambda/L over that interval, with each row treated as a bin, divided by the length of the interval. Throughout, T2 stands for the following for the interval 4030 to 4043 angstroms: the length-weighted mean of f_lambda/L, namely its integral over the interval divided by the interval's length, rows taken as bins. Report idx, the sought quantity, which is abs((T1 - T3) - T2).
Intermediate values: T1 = 0.98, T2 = 1.02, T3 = 1.00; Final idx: 1.05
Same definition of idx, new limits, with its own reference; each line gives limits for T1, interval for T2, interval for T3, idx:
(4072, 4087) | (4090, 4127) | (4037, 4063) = 1.03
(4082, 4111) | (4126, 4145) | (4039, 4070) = 0.98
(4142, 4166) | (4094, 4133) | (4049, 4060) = 1.05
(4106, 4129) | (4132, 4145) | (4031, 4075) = 1.06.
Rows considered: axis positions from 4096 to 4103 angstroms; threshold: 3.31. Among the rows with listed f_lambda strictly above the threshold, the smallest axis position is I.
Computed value 4098.0 angstroms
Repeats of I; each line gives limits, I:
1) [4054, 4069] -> 4059.0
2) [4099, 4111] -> 4099.5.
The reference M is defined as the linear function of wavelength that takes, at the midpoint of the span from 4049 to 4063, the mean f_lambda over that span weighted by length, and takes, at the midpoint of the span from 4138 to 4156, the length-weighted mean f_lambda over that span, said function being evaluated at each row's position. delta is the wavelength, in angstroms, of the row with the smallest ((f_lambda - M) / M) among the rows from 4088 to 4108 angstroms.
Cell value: 4095.0 angstroms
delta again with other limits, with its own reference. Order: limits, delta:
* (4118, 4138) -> 4125.0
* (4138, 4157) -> 4155.0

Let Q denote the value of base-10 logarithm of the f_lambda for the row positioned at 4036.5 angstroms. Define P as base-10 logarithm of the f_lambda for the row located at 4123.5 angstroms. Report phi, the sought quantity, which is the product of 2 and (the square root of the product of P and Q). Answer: 1.00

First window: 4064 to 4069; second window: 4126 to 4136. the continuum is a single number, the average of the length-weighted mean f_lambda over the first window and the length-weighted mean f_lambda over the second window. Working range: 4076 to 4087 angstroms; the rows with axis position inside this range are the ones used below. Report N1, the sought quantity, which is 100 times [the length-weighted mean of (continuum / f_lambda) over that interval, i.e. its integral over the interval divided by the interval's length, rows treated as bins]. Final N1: 103.2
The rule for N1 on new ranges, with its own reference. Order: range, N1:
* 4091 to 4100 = 101.6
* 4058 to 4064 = 99.9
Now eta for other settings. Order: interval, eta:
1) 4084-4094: 1.85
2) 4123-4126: 1.76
